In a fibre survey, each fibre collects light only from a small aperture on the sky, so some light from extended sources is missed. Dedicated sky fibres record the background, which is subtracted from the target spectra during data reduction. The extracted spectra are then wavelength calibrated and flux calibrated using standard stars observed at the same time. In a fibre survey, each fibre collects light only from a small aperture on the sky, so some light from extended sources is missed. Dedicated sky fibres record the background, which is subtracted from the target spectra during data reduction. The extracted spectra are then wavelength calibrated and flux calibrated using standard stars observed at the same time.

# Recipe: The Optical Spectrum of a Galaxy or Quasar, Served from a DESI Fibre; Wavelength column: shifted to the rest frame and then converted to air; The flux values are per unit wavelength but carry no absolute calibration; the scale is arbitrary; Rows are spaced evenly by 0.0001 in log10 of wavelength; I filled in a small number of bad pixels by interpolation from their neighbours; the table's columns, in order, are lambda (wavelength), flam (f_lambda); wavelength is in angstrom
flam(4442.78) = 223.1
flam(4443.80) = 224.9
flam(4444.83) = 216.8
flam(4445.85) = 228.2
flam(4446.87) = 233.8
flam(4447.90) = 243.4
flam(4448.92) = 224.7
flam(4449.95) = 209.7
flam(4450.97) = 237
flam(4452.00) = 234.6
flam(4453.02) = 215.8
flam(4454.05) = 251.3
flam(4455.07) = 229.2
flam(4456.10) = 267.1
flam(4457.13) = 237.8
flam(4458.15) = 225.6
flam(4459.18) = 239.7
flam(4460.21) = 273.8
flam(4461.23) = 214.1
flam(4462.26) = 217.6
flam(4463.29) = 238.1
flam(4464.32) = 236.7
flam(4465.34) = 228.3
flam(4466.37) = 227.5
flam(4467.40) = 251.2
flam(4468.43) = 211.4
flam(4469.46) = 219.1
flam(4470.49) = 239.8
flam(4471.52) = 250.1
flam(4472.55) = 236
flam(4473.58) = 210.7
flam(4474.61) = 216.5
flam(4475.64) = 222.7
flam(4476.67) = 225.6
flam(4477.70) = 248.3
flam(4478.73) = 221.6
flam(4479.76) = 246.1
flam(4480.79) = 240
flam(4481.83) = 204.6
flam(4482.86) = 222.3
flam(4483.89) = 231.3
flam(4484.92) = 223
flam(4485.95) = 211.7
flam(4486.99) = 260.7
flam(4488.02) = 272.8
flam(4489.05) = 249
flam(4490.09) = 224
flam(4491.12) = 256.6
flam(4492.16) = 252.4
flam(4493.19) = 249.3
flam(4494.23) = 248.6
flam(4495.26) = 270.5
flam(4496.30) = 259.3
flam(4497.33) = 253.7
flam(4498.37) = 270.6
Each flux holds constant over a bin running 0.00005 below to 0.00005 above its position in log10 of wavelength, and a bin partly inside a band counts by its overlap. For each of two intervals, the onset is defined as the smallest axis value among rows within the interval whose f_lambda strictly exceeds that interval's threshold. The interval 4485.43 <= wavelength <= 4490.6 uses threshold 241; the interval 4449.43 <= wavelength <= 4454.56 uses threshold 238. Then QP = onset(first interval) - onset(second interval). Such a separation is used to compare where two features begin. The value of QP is 32.9 angstrom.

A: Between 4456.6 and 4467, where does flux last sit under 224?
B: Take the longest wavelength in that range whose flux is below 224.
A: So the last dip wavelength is 4462.26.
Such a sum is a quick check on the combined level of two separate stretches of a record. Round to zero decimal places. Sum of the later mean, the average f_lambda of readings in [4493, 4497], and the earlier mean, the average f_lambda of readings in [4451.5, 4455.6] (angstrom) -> 490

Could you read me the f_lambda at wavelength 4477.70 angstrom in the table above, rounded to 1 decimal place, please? 248.3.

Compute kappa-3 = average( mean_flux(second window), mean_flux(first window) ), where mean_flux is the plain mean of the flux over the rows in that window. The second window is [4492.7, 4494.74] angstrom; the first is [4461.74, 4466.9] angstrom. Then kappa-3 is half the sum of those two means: 239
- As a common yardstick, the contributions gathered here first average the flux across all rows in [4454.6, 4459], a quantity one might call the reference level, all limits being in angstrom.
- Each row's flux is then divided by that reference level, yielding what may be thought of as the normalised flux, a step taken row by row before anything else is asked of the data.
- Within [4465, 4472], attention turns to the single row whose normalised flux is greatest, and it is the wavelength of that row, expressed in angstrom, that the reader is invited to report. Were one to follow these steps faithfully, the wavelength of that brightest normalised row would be 4467.40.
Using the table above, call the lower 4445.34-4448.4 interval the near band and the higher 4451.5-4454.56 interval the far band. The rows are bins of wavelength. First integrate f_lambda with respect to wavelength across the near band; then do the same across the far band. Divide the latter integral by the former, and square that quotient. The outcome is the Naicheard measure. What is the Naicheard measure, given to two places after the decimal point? 0.99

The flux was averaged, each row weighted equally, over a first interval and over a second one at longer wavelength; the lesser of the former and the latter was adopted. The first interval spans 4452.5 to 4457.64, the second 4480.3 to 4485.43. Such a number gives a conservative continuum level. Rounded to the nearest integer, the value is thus 224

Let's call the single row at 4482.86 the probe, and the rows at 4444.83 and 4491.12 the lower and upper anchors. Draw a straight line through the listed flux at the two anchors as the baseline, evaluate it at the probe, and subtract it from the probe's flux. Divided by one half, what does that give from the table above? -54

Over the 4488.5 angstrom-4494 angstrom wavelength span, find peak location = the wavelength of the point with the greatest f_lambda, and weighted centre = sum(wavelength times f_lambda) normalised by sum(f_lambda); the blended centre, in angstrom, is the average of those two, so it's 4491.1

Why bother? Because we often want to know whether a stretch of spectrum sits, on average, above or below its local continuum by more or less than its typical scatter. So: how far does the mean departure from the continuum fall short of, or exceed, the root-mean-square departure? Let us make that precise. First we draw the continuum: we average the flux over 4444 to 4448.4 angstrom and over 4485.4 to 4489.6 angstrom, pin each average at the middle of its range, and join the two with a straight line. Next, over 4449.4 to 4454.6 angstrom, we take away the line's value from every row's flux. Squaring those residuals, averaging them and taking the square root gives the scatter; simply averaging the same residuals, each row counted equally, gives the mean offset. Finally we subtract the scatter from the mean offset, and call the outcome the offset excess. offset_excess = -18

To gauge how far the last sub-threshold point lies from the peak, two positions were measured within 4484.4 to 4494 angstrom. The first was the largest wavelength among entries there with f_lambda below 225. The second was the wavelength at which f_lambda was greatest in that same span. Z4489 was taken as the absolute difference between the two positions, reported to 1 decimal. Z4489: 2.1 angstrom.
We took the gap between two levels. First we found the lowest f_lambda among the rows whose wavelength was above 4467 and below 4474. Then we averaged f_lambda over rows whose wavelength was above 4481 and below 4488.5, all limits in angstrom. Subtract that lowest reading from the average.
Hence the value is 22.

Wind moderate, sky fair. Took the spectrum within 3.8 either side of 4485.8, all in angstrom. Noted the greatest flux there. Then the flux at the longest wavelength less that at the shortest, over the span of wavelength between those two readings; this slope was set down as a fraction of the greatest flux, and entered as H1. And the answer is 0.016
